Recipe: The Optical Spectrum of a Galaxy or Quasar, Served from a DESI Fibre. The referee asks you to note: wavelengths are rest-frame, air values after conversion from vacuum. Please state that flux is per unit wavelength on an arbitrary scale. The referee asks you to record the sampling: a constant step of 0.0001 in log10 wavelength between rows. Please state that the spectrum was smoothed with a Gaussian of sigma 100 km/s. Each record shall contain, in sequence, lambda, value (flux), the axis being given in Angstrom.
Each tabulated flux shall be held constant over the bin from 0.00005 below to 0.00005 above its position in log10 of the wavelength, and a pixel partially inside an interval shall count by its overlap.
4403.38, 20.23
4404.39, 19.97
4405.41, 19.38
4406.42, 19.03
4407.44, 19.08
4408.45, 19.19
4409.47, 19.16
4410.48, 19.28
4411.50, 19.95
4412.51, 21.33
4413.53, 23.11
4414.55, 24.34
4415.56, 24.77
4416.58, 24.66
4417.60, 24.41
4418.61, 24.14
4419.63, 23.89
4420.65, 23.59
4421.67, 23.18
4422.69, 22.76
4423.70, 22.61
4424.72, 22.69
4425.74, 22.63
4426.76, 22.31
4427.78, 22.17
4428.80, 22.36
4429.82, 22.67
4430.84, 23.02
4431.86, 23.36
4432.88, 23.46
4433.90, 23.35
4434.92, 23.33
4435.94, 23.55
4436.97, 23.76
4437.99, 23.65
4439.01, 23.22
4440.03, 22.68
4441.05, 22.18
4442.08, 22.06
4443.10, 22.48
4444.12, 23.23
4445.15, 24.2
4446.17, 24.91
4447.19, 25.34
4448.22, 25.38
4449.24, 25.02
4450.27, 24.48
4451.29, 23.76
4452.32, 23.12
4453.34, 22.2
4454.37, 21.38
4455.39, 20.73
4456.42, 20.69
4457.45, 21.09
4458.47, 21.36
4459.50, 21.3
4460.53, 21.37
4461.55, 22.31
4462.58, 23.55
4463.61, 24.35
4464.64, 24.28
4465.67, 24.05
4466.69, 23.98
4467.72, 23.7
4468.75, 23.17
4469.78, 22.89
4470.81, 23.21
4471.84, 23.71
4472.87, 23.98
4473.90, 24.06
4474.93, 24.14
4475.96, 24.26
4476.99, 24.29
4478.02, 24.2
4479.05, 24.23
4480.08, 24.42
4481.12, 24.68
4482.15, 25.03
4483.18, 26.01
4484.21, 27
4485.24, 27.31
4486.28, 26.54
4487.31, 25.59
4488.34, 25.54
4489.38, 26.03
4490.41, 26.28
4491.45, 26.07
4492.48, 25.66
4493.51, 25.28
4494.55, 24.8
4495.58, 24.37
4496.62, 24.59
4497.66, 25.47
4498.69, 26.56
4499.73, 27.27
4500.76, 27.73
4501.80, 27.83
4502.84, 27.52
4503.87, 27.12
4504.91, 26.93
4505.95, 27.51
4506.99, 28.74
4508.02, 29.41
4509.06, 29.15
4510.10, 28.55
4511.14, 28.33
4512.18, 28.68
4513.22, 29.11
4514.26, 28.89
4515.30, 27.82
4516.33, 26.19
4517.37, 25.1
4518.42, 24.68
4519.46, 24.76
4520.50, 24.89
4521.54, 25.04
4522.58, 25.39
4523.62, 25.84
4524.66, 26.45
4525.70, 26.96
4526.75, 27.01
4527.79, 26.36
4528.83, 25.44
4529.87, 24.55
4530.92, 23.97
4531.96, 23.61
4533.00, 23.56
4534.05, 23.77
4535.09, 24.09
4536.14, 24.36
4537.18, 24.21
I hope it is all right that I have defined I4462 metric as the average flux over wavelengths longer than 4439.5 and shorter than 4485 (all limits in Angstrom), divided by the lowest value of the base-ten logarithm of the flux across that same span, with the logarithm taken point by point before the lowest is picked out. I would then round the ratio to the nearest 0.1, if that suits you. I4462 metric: 17.9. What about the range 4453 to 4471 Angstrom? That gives 17.1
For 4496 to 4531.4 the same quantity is 19.4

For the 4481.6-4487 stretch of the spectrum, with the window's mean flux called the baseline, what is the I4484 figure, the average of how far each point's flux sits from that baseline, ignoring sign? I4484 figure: 0.7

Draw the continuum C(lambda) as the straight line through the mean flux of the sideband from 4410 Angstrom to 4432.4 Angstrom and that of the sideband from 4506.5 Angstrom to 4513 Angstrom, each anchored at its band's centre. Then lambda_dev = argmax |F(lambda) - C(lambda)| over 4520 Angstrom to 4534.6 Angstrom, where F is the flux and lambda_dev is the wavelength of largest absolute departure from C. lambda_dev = 4533.00 Angstrom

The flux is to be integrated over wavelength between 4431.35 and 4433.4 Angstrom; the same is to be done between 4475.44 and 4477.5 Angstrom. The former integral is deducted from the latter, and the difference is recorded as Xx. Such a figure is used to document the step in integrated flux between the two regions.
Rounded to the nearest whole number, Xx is 2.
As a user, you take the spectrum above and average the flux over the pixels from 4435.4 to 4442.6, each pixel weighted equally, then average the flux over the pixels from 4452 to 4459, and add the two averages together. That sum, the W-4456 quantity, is 44.5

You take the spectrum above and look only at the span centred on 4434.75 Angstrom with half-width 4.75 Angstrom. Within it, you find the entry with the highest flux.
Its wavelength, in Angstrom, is 4436.97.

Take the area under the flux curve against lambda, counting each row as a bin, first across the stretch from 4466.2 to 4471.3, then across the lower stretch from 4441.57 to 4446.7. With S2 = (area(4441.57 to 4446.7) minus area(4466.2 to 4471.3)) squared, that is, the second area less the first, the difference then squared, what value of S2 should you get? 1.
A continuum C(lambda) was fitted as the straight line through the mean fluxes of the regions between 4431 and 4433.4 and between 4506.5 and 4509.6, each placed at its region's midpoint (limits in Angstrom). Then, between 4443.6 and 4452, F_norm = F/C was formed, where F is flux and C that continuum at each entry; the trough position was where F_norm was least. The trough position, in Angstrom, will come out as 4444.12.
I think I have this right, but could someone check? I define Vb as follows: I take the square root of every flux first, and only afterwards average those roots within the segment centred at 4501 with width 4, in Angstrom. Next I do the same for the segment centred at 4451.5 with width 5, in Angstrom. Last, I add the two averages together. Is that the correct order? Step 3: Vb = 10.1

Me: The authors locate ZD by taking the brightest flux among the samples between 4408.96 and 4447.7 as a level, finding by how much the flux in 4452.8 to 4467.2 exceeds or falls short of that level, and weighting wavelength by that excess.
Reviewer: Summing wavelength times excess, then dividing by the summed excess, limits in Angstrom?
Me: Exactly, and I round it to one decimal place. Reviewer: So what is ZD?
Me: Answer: 4458.5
